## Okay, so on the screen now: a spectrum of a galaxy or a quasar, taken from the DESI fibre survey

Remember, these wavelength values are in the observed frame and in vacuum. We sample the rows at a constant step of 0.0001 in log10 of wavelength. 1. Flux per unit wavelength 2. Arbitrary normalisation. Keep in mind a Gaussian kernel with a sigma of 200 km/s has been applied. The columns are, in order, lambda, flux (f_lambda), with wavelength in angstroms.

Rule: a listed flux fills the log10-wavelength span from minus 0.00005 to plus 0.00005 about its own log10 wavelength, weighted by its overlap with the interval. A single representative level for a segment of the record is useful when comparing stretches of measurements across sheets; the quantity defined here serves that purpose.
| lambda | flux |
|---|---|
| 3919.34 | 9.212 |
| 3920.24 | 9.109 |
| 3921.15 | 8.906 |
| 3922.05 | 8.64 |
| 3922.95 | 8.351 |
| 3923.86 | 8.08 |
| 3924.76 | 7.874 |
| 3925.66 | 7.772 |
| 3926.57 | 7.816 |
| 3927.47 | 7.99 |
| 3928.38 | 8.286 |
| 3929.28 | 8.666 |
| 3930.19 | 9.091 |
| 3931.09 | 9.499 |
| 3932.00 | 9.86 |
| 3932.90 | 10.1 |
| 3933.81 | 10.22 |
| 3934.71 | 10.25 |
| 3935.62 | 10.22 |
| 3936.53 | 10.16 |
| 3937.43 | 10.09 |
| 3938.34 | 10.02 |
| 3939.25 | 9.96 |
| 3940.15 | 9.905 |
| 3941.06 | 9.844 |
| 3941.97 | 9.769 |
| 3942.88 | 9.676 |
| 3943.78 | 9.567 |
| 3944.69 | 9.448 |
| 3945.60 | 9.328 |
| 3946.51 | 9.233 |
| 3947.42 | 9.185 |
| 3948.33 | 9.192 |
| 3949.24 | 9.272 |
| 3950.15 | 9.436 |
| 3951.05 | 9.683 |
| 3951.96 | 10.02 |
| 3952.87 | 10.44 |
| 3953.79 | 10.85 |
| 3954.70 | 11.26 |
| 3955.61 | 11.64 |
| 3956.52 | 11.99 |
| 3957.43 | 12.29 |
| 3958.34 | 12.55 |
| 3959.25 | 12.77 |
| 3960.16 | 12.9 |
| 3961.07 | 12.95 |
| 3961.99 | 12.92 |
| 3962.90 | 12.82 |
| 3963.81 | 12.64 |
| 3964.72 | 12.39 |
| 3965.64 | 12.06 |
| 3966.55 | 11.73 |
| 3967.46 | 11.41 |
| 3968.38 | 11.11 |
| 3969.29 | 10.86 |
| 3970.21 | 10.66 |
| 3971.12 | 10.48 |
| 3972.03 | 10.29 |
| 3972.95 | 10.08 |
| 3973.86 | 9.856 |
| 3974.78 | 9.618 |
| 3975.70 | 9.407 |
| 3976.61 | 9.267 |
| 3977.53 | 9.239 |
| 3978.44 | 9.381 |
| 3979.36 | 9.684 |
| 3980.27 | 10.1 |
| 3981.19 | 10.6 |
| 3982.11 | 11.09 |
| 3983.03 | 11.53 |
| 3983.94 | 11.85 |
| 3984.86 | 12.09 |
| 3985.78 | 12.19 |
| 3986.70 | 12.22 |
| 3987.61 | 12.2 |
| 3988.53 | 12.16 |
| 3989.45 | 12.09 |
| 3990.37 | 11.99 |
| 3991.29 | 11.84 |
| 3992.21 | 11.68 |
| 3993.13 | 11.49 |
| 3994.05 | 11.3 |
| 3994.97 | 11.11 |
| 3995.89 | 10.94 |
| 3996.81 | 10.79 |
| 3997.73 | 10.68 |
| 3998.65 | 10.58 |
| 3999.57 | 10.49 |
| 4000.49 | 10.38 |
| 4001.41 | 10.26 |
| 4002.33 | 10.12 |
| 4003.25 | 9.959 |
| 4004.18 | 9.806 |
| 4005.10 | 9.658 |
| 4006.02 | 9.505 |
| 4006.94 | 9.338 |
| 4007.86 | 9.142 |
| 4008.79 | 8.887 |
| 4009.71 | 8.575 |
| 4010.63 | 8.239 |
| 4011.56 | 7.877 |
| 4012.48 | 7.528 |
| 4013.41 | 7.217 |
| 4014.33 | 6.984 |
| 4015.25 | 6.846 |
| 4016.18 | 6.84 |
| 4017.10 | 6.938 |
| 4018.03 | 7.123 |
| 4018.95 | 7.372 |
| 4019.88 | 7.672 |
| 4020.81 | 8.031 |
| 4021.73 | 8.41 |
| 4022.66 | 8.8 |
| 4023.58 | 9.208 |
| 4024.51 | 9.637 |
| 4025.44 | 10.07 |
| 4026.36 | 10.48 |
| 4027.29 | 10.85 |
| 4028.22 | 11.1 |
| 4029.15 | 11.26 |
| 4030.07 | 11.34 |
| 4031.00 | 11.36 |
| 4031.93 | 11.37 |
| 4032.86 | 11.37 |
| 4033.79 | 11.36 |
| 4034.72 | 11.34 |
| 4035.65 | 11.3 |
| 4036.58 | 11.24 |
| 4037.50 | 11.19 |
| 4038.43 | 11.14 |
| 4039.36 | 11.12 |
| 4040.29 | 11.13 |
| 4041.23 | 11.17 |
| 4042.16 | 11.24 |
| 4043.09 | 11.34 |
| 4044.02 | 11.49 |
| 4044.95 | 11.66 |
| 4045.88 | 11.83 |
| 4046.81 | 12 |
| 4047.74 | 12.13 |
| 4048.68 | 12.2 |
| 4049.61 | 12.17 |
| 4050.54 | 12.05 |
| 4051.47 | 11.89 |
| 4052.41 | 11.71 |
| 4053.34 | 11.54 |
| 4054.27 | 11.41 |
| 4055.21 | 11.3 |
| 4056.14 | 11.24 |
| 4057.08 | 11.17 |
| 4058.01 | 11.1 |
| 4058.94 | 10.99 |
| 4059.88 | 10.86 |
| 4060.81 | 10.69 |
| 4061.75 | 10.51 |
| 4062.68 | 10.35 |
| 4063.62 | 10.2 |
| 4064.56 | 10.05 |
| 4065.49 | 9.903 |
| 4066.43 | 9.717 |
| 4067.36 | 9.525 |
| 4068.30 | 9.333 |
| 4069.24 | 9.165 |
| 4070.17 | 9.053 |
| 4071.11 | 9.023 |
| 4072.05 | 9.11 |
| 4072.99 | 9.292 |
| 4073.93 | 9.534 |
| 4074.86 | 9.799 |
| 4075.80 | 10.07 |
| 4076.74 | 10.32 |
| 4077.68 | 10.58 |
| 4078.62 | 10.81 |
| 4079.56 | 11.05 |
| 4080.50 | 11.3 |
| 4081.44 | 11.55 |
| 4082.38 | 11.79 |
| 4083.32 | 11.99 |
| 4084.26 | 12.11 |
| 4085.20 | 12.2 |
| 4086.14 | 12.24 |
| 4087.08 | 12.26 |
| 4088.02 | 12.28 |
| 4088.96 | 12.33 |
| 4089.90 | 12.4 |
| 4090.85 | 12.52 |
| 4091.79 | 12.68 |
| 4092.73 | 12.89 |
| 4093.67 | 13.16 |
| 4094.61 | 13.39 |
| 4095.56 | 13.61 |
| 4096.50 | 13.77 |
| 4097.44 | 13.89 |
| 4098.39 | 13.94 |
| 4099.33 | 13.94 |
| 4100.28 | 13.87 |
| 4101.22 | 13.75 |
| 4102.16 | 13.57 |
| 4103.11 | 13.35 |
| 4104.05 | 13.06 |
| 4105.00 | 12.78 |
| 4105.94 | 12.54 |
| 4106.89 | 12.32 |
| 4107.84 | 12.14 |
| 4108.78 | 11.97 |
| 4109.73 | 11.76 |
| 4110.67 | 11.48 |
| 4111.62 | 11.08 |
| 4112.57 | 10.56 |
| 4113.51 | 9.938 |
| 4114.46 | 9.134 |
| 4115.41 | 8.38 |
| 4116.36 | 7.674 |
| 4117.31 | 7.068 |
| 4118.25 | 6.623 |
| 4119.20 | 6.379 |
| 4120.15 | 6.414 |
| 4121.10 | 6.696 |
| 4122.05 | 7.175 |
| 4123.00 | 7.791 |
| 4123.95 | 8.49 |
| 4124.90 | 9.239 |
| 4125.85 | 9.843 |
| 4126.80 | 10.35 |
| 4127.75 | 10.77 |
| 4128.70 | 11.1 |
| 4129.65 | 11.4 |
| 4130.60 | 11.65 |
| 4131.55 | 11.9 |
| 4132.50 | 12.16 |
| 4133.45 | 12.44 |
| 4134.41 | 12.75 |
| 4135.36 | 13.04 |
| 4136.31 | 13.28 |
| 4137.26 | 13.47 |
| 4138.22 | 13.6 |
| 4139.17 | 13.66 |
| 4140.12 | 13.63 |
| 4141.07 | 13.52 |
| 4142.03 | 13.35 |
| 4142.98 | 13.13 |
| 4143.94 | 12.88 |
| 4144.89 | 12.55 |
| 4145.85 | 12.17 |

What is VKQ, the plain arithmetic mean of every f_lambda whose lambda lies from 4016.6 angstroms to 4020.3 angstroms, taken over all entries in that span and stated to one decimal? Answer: 7.3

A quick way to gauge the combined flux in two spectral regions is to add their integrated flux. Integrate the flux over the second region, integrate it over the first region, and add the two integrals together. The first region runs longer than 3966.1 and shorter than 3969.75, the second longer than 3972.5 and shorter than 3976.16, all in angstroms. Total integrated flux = 77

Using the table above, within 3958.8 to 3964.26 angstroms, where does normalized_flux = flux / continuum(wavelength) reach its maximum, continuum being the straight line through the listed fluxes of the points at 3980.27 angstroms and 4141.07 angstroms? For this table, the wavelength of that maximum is 3961.07 angstroms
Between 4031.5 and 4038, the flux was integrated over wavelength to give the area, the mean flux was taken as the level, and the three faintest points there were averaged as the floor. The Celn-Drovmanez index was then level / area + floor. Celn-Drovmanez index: 11.4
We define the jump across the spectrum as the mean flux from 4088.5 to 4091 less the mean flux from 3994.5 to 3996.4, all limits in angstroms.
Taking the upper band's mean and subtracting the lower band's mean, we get 1.4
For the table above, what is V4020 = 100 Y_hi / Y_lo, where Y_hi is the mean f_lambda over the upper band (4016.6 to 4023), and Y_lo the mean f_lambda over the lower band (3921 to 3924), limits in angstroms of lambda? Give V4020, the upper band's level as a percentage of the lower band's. 91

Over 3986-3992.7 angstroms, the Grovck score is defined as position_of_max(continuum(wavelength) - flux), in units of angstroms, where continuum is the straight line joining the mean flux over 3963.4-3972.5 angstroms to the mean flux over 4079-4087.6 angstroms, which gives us 3992.21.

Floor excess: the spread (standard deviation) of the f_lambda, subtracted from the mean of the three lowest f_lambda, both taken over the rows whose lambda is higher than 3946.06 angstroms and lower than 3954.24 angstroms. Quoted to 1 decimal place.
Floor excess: 8.6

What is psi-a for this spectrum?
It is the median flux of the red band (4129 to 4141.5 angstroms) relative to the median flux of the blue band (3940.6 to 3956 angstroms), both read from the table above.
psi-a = 1.35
